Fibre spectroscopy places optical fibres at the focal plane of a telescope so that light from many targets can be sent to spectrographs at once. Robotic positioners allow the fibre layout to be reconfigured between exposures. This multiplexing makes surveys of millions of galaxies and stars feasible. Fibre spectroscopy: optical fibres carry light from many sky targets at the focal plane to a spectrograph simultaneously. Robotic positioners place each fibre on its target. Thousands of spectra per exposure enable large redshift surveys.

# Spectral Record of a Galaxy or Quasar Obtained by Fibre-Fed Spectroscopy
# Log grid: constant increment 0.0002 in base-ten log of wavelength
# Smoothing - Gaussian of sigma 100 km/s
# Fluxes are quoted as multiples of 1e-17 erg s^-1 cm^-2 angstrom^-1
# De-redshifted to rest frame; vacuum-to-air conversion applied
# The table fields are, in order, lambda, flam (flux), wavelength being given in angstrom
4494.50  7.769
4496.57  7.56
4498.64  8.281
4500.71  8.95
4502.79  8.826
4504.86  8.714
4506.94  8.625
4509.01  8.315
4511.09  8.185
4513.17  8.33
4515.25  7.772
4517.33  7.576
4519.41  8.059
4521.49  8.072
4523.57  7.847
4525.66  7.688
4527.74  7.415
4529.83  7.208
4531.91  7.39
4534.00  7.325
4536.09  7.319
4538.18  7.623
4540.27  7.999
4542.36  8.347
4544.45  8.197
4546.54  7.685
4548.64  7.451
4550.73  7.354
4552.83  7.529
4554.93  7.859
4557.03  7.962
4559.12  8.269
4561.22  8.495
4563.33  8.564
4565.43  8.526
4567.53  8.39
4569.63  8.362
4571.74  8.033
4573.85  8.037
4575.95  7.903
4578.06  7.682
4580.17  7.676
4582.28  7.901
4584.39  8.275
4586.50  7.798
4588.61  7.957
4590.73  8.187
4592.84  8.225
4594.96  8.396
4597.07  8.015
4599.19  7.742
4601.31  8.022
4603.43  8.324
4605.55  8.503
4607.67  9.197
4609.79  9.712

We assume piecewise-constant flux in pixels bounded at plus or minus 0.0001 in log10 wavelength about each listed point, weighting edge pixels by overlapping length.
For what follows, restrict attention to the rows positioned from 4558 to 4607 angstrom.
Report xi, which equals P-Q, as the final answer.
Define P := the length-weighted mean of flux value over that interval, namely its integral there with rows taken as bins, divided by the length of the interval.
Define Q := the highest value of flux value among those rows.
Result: -0.41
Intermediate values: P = 8.15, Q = 8.564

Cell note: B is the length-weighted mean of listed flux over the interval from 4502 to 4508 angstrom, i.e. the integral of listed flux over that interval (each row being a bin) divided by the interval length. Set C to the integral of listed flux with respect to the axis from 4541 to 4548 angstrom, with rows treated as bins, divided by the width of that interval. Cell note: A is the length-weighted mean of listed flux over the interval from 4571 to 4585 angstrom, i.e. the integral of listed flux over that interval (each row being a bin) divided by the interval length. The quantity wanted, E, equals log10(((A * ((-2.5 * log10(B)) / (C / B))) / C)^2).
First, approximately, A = 7.9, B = 8.7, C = 8.0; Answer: 0.80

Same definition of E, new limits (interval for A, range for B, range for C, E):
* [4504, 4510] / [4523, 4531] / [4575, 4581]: 0.74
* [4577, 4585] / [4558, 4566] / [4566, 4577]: 0.73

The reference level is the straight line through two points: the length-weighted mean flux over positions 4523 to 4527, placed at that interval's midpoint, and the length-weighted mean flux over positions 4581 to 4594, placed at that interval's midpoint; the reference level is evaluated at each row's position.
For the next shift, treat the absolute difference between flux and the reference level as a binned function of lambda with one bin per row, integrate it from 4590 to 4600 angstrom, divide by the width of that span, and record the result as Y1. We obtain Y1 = 0.20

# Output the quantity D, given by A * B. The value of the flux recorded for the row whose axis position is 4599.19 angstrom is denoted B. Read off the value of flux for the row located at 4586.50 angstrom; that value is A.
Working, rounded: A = 7.798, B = 7.742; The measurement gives 60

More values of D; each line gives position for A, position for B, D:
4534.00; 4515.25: 57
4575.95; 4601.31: 63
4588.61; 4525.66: 61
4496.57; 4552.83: 57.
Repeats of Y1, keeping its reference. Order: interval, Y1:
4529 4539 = 0.40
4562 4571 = 0.50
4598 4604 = 0.22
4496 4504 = 0.87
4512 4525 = 0.28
